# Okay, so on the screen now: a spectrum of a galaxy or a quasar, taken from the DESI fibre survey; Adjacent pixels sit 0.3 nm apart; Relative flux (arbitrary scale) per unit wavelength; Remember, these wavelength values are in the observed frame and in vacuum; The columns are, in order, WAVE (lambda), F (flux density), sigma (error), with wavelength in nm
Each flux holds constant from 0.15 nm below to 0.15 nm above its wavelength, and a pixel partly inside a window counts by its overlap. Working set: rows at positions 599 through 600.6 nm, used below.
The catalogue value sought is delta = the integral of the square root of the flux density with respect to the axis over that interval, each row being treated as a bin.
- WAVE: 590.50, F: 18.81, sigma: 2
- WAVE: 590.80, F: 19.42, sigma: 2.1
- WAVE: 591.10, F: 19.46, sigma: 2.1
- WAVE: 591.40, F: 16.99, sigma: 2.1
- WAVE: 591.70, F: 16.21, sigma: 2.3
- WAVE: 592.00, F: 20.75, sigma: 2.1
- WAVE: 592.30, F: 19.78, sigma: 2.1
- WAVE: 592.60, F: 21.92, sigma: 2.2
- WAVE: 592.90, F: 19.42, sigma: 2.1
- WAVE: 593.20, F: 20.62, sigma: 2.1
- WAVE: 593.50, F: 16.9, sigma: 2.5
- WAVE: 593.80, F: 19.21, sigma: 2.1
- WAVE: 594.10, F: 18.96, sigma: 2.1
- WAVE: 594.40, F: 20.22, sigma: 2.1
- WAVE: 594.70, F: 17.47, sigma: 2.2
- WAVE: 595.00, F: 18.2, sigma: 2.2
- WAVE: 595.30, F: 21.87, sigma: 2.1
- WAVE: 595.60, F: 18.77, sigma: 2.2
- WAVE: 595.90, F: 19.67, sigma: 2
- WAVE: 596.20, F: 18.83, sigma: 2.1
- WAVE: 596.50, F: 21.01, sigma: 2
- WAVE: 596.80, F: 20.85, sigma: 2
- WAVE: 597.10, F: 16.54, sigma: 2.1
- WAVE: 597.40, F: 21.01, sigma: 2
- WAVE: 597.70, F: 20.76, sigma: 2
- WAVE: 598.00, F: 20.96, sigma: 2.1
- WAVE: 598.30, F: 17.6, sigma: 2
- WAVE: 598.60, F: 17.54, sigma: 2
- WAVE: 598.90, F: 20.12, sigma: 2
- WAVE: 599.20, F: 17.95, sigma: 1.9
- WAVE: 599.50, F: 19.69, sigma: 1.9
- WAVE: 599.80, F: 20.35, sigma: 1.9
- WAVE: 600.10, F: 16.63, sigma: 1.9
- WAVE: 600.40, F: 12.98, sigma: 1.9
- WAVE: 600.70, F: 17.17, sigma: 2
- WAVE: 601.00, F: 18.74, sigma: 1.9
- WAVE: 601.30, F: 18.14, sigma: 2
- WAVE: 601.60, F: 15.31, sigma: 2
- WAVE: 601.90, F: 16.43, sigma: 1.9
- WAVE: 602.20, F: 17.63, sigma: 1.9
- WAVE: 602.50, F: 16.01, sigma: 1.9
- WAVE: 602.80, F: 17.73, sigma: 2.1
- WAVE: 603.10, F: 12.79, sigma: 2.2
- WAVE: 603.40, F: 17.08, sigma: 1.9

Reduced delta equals 6.7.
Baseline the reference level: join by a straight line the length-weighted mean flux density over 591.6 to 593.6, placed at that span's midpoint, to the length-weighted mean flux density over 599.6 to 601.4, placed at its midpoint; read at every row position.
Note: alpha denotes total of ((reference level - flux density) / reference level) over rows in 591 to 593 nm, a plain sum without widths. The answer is 0.159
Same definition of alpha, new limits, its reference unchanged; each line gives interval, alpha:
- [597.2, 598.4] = -0.438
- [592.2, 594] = -0.076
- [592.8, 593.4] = -0.065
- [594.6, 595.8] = -0.055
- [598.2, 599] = -0.089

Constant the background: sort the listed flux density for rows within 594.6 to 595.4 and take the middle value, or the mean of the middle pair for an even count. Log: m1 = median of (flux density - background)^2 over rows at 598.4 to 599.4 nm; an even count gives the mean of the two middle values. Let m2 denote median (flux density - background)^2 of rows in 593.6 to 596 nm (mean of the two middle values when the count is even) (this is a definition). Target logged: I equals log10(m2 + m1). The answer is 0.09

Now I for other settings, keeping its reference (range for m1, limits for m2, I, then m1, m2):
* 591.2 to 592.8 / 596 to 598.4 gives 1.03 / 4.0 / 7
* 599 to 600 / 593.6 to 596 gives 0.48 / 2.2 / 1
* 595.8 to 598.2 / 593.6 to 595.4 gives 0.88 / 6.8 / 1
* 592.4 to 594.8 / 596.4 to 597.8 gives 0.94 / 1.6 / 7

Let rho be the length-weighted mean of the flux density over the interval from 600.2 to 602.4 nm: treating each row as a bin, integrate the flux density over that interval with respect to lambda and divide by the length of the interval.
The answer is 16.6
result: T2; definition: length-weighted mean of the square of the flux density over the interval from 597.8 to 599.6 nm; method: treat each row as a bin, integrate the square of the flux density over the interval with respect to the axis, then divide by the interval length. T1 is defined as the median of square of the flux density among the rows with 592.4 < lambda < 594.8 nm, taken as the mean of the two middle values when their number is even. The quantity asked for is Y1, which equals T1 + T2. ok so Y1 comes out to 736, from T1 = 373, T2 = 363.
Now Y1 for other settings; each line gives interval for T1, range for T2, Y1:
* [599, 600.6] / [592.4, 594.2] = 706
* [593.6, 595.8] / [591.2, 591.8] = 645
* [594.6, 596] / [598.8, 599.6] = 721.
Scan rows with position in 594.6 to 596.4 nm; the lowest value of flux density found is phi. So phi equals 17.47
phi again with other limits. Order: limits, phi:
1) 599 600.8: 12.98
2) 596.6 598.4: 16.54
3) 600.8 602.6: 15.31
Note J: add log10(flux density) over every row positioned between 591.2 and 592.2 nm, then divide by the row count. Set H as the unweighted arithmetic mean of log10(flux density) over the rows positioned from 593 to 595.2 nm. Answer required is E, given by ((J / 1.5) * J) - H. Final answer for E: -0.23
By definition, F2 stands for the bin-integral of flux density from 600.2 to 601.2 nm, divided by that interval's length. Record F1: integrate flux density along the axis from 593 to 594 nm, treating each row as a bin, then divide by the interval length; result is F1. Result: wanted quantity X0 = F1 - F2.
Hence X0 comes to 3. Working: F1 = 18.9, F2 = 16.4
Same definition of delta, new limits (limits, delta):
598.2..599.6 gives 6.0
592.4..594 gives 7.1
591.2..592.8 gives 7.0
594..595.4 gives 6.1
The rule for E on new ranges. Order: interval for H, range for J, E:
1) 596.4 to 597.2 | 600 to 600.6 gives -0.38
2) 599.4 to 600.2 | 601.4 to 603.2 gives -0.31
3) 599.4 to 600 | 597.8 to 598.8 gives -0.23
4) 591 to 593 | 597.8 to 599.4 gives -0.20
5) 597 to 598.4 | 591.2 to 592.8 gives -0.19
